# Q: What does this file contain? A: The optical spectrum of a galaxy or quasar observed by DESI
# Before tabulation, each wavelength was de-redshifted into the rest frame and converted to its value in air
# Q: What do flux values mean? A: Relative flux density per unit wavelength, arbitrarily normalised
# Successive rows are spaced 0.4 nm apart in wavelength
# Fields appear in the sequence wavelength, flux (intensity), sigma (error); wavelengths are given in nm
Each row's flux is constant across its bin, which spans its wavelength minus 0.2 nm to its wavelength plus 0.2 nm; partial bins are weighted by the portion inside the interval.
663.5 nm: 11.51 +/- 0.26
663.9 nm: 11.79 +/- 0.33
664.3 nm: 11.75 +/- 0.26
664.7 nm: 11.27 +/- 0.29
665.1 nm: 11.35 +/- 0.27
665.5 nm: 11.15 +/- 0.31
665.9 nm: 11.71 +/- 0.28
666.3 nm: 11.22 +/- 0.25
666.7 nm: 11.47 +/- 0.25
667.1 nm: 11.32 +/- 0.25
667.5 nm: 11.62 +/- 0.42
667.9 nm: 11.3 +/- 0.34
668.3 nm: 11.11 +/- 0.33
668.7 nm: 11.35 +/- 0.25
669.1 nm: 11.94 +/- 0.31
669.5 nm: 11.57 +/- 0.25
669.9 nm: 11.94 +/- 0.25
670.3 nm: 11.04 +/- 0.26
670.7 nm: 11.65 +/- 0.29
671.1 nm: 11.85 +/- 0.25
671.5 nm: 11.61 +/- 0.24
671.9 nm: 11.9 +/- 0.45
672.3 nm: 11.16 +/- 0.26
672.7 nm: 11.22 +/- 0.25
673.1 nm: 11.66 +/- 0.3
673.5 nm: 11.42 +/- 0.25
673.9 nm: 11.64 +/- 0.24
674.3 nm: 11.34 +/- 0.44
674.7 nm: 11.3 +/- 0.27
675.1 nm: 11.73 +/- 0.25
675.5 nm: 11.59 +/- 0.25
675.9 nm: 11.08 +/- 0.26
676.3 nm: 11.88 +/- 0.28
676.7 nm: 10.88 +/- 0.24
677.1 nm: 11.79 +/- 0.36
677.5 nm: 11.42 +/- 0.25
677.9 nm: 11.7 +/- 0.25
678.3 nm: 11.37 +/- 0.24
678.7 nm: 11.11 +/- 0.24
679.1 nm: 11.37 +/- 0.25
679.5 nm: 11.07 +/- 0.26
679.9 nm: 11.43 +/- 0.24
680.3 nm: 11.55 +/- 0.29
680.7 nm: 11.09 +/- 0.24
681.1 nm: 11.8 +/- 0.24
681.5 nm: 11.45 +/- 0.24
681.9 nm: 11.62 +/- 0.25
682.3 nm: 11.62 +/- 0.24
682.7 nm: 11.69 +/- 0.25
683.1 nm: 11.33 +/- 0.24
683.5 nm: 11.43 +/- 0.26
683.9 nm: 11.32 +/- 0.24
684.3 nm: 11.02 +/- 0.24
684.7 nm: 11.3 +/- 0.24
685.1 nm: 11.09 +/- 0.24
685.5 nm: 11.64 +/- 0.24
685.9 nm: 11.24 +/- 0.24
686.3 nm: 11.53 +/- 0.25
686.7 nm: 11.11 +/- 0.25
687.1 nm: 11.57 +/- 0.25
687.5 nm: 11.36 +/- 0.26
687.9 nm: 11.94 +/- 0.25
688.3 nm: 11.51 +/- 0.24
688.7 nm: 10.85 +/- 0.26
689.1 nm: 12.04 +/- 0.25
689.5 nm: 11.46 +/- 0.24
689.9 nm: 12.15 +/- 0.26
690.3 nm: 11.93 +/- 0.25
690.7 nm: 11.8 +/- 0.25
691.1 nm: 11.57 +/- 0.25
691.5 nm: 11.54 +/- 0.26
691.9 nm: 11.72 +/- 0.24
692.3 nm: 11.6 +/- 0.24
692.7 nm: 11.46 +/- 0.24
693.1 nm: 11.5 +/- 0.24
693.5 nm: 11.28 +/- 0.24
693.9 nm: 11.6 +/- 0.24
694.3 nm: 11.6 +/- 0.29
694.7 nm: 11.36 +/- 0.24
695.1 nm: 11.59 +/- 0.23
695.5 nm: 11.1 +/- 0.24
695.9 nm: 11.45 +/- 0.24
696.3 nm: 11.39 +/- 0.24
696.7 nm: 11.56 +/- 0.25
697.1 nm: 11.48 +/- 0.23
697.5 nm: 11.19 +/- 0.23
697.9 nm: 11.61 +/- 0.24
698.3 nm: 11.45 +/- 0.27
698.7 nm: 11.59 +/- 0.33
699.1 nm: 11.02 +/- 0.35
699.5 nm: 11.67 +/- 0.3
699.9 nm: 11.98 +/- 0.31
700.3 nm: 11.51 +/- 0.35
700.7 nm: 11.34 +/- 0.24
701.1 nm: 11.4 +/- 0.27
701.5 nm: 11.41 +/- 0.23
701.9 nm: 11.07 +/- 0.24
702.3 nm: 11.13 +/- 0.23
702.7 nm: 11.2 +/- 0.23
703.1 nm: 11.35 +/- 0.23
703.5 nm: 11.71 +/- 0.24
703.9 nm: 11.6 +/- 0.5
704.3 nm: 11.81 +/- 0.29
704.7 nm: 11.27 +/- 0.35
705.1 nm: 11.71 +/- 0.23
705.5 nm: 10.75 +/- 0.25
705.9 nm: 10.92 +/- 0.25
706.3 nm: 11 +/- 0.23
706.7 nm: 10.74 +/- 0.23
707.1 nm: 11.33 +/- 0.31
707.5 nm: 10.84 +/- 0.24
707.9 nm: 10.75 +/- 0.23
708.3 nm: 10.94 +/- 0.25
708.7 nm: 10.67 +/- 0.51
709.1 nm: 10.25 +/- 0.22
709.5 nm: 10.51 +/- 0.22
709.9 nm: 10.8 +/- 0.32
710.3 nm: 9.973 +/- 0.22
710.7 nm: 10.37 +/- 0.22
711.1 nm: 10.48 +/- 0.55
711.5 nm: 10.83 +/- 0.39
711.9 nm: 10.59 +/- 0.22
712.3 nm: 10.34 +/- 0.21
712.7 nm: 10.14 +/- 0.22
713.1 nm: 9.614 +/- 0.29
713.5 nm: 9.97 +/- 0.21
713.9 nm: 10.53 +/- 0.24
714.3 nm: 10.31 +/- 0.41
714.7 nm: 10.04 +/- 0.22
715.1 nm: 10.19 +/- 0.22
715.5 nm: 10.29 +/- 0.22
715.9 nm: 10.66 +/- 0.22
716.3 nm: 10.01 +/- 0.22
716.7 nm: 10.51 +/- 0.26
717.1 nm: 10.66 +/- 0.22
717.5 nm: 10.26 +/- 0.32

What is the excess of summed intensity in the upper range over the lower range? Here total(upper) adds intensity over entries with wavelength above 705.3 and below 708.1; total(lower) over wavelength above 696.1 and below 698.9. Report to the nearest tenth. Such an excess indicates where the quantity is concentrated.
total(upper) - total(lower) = -3.9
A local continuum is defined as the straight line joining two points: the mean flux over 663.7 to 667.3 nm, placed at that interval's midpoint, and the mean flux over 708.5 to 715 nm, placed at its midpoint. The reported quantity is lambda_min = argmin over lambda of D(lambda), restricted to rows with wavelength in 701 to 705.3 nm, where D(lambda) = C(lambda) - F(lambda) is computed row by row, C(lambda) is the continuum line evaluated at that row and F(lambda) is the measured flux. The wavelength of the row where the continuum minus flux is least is 704.3 nm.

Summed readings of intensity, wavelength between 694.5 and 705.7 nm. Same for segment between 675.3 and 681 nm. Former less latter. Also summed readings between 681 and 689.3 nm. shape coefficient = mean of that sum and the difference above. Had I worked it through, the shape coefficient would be 200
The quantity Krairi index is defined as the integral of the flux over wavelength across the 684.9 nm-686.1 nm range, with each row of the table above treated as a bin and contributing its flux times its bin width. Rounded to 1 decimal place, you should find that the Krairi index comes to 13.6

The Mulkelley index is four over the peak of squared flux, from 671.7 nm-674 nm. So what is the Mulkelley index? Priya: 0.0282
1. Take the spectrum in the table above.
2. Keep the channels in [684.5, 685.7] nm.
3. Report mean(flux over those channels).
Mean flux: 11.3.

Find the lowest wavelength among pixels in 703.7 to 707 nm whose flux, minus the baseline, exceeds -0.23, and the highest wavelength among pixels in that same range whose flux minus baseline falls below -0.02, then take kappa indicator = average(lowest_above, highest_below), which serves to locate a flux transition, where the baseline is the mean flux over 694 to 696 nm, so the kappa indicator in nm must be 705.30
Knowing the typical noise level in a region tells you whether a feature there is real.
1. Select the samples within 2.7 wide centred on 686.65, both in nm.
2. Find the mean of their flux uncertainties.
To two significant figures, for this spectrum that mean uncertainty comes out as 0.25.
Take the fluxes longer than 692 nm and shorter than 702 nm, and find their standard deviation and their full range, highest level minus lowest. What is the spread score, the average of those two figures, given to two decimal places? 0.58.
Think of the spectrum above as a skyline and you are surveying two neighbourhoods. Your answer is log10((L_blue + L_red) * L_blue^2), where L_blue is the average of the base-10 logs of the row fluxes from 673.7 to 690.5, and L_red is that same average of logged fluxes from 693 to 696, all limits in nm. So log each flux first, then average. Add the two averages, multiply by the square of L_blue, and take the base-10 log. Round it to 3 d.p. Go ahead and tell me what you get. 0.376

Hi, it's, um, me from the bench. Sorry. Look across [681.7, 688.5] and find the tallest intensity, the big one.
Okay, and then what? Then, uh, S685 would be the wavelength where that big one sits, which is 687.9 nm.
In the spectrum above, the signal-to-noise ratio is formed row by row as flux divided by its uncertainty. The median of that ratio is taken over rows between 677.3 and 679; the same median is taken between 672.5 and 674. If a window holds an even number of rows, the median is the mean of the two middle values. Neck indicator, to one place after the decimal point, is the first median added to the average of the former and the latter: 92.5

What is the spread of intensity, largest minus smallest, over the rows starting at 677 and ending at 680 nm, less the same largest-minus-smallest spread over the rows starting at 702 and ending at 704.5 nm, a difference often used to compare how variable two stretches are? 0.0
